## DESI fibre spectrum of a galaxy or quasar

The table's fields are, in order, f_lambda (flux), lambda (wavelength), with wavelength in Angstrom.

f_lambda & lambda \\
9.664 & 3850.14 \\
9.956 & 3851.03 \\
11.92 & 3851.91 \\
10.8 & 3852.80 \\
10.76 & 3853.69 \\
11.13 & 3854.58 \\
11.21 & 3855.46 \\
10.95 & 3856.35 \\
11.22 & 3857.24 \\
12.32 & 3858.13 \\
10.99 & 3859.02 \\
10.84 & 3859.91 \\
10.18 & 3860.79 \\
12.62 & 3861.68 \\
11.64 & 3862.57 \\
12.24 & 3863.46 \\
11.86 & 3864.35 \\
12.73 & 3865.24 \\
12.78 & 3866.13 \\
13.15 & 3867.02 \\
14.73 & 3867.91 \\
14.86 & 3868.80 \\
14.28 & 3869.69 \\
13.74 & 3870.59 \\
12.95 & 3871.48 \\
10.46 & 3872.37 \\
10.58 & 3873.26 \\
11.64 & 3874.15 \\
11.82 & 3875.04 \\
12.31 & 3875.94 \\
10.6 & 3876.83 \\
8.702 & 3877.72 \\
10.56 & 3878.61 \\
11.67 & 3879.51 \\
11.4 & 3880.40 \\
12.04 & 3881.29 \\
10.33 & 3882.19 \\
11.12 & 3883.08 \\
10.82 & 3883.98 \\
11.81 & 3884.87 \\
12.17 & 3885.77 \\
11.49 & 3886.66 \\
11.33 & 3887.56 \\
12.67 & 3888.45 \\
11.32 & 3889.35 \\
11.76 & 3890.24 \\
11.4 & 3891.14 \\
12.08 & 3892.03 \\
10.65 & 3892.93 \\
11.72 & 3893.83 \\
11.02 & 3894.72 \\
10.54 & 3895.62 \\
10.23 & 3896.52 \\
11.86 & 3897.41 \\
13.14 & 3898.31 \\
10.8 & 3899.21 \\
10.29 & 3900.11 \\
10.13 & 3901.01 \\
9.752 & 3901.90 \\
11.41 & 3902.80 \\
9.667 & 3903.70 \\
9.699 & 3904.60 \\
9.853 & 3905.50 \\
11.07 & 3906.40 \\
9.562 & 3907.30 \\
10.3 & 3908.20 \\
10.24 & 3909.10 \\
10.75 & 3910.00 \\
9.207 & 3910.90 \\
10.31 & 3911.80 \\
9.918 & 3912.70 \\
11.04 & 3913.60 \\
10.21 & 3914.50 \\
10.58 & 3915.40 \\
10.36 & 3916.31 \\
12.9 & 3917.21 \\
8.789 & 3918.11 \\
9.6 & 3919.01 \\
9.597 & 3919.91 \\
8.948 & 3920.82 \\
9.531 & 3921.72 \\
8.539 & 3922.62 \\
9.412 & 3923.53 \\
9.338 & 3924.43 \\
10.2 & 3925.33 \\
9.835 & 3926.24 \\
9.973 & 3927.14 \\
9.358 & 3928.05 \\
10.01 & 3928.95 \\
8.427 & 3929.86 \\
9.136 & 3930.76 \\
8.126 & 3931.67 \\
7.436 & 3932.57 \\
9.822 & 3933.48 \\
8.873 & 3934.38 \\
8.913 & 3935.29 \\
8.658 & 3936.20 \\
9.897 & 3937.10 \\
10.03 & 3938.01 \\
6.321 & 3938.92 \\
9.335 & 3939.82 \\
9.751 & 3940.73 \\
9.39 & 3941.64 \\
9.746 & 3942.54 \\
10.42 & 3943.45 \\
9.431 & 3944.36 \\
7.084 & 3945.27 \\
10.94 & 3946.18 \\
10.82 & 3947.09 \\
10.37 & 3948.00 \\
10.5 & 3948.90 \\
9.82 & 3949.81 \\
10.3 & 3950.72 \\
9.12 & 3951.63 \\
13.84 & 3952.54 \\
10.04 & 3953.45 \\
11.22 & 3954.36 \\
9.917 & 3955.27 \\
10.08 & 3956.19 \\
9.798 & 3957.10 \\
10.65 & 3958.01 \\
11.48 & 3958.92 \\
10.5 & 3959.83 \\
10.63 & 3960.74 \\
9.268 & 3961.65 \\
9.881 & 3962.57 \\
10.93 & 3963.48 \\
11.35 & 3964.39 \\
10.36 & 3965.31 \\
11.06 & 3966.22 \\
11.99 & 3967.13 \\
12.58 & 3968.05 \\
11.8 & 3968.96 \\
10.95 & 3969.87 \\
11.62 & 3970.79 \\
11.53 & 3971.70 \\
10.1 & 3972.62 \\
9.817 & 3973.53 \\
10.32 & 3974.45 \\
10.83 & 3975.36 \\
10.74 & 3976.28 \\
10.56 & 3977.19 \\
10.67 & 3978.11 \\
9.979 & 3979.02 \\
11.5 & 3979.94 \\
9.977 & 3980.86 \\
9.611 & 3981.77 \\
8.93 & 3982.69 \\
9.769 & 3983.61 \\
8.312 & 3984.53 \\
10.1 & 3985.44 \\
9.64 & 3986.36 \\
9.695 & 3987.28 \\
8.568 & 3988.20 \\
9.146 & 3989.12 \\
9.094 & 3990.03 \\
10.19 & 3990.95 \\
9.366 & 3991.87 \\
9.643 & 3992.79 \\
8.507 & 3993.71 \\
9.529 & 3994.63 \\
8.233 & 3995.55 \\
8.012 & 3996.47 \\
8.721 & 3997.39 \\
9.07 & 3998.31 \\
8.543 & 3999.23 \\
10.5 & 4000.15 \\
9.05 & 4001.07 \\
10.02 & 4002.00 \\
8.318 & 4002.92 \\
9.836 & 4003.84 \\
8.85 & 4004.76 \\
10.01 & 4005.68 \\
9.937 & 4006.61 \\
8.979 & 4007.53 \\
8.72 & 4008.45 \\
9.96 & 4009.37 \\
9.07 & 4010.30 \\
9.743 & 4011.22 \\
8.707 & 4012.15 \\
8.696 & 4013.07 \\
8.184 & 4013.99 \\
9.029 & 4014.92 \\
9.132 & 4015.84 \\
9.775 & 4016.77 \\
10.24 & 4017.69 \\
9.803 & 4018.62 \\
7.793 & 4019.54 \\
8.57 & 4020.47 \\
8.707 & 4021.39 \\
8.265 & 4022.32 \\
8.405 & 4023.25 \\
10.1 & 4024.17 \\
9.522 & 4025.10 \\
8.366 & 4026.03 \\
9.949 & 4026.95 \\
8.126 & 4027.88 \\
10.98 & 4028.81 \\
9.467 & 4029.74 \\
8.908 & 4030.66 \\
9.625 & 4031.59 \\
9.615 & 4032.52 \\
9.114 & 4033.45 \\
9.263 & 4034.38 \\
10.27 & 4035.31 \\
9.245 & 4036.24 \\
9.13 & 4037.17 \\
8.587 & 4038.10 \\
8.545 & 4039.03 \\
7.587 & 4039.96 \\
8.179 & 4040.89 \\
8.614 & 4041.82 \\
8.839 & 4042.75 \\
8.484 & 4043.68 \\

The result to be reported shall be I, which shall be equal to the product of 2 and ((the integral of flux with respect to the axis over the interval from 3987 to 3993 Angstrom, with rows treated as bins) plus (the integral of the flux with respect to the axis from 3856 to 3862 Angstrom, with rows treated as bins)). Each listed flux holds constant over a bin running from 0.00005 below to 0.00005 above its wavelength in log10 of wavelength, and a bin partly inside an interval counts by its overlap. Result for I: 248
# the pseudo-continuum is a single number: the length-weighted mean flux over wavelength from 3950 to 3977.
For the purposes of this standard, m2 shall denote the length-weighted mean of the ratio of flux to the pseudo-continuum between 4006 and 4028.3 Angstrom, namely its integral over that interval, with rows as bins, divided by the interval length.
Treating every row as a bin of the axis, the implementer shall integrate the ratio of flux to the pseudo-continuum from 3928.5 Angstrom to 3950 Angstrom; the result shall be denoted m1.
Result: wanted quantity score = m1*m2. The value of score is 16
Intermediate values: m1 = 18.6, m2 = 0.843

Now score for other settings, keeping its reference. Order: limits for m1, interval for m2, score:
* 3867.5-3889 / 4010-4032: 20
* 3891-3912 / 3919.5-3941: 18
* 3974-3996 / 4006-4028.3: 17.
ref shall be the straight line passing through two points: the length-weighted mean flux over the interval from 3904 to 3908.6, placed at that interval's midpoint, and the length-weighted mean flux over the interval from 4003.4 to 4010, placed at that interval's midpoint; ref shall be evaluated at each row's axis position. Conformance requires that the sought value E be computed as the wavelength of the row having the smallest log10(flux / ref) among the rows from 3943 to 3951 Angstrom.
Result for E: 3945.27 Angstrom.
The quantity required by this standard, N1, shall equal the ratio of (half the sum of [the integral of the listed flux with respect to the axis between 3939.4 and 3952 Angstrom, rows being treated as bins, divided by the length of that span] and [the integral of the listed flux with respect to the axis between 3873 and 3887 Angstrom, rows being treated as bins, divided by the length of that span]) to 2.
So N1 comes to 5.25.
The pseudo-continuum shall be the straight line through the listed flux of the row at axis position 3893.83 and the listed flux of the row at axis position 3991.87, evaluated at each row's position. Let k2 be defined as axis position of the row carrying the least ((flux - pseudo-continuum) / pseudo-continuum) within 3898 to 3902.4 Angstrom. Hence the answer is 3901.90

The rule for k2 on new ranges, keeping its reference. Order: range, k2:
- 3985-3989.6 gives 3988.20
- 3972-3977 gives 3973.53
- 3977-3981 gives 3979.02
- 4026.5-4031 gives 4027.88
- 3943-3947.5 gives 3945.27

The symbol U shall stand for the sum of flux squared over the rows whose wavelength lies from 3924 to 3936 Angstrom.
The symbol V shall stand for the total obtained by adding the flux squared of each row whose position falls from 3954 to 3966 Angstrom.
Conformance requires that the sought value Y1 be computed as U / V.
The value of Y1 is 0.77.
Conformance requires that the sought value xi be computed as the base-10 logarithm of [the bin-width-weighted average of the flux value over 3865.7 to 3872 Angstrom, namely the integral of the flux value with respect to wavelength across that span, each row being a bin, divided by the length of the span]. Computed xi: 1.14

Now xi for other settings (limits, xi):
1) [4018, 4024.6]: 0.95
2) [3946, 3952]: 1.01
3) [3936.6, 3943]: 0.96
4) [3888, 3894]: 1.07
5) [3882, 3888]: 1.05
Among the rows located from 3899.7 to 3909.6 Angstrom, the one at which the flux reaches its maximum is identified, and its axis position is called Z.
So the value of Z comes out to 3902.80 Angstrom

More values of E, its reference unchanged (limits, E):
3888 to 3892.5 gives 3889.35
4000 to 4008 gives 4002.92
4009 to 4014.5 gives 4013.99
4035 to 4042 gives 4039.96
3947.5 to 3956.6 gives 3951.63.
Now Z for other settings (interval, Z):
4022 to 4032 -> 4028.81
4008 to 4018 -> 4017.69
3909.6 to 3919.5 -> 3917.21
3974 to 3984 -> 3979.94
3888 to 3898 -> 3888.45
